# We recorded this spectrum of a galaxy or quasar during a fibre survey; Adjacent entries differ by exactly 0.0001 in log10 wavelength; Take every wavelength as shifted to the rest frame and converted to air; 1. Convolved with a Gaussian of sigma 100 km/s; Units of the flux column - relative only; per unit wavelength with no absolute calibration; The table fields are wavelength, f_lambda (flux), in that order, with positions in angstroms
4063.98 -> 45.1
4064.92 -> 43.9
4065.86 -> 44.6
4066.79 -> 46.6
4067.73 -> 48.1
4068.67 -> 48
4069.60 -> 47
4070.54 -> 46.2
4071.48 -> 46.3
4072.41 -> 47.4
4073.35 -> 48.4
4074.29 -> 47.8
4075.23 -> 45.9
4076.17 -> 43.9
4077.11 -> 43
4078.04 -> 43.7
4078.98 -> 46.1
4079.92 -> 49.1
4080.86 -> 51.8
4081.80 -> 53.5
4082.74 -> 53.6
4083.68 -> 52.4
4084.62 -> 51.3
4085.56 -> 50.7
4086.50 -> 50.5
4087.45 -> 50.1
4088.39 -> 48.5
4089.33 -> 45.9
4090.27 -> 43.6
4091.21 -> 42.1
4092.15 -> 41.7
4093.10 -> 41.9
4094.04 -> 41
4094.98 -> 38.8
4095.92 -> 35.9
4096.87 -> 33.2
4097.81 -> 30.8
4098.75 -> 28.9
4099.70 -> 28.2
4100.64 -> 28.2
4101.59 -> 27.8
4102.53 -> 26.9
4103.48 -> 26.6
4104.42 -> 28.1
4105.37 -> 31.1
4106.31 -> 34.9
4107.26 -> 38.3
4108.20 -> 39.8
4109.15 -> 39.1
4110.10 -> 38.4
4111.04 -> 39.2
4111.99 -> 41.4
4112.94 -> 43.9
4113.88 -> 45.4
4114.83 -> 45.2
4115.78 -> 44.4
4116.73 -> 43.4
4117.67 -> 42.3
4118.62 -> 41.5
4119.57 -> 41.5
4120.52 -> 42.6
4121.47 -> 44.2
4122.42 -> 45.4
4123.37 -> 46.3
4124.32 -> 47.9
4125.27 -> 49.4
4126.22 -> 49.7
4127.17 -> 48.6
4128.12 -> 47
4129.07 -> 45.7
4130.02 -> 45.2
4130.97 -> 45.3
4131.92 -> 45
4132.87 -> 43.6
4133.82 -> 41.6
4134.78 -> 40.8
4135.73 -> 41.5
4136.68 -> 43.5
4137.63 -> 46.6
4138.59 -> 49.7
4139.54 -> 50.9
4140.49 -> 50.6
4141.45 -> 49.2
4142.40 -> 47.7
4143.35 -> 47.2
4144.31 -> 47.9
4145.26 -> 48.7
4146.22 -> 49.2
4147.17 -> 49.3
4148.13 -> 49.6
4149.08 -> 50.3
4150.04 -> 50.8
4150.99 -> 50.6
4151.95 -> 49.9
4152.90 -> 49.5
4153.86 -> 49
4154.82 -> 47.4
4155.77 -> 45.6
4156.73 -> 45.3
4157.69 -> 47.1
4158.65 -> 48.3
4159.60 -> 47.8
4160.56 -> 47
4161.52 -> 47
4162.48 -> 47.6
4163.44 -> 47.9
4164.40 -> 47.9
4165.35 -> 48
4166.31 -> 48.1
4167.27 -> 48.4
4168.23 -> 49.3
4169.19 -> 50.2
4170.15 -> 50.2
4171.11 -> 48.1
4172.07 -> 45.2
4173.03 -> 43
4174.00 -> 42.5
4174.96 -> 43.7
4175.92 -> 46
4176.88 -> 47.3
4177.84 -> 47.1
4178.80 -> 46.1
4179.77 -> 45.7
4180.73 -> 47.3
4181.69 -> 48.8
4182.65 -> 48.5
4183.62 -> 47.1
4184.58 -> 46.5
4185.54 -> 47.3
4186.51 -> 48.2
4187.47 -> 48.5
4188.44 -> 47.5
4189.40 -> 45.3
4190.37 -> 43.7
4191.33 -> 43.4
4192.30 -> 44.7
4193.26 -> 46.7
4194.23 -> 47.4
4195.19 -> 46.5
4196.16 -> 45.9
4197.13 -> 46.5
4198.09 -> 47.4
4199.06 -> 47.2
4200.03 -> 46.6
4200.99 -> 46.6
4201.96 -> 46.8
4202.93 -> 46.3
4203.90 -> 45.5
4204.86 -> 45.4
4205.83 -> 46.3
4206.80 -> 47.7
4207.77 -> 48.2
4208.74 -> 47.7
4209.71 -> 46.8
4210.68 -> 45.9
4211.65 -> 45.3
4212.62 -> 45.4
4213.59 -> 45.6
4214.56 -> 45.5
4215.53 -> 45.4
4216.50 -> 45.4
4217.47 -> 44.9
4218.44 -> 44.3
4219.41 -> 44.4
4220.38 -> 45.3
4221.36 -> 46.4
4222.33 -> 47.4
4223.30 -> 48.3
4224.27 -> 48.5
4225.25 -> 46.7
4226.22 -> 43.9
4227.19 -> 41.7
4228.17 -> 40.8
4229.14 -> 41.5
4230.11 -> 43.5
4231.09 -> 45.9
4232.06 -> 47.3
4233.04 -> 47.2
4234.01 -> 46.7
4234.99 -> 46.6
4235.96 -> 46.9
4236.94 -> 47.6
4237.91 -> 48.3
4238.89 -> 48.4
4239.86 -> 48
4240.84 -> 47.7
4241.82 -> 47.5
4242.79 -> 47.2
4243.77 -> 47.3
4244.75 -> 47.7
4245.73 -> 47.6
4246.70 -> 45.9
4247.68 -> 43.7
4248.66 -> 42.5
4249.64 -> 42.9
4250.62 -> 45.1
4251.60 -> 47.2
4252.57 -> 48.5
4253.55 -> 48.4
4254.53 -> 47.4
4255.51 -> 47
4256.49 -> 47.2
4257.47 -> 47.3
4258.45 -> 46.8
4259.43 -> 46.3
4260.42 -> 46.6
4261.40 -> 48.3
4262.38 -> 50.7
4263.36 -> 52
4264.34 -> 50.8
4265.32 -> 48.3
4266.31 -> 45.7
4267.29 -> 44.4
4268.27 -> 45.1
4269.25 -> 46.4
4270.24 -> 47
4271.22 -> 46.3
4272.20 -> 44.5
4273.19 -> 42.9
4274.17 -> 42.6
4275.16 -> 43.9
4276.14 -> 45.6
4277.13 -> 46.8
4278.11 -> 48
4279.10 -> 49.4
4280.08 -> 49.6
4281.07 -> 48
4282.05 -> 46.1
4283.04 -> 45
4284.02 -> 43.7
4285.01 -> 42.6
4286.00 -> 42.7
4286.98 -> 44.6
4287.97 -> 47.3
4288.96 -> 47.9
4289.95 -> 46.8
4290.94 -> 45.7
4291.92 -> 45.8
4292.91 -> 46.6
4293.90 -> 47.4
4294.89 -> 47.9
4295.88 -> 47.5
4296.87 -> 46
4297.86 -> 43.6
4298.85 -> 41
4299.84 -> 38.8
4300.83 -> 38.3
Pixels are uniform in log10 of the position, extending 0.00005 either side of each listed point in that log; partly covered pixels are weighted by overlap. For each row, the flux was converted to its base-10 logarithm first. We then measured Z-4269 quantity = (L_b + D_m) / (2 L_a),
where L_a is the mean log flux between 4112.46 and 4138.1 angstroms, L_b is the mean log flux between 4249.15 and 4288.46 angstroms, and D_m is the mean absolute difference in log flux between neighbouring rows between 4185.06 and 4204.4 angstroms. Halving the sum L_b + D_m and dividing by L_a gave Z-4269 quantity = 0.507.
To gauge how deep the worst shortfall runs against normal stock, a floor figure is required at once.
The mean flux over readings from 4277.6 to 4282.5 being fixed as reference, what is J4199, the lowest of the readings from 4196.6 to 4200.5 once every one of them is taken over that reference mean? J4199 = 0.96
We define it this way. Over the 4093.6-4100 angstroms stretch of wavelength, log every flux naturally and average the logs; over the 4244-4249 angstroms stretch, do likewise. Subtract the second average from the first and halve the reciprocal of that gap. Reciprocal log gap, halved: -2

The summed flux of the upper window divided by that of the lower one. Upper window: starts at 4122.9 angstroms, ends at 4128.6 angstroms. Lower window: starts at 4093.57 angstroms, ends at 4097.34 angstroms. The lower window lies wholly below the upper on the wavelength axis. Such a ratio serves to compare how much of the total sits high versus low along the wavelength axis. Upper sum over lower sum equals 1.9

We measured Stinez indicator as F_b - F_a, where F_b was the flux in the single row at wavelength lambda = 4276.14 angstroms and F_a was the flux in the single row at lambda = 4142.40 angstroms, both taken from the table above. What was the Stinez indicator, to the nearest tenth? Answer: -2.1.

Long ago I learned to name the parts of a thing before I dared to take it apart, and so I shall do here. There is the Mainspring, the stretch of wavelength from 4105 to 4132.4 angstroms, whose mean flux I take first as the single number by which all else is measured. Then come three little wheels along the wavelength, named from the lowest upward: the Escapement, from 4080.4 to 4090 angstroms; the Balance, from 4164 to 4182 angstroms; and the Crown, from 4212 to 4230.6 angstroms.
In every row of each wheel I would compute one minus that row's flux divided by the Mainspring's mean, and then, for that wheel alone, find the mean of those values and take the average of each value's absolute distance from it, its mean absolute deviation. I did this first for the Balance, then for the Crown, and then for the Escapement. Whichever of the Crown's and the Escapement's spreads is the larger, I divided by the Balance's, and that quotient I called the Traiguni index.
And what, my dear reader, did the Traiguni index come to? 0.96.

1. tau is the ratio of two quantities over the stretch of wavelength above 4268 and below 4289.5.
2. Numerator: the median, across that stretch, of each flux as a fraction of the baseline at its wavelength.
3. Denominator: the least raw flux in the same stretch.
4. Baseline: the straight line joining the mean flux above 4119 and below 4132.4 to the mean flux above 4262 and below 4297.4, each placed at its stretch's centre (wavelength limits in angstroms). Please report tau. 0.0232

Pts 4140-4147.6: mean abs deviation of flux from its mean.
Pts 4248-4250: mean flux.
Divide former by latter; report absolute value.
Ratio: 0.020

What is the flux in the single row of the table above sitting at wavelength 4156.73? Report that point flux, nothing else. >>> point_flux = 45.3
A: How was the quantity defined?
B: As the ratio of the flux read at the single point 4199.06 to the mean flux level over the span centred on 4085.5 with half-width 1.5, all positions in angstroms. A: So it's 0.93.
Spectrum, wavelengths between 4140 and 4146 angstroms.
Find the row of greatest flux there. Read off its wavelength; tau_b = 4140.49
